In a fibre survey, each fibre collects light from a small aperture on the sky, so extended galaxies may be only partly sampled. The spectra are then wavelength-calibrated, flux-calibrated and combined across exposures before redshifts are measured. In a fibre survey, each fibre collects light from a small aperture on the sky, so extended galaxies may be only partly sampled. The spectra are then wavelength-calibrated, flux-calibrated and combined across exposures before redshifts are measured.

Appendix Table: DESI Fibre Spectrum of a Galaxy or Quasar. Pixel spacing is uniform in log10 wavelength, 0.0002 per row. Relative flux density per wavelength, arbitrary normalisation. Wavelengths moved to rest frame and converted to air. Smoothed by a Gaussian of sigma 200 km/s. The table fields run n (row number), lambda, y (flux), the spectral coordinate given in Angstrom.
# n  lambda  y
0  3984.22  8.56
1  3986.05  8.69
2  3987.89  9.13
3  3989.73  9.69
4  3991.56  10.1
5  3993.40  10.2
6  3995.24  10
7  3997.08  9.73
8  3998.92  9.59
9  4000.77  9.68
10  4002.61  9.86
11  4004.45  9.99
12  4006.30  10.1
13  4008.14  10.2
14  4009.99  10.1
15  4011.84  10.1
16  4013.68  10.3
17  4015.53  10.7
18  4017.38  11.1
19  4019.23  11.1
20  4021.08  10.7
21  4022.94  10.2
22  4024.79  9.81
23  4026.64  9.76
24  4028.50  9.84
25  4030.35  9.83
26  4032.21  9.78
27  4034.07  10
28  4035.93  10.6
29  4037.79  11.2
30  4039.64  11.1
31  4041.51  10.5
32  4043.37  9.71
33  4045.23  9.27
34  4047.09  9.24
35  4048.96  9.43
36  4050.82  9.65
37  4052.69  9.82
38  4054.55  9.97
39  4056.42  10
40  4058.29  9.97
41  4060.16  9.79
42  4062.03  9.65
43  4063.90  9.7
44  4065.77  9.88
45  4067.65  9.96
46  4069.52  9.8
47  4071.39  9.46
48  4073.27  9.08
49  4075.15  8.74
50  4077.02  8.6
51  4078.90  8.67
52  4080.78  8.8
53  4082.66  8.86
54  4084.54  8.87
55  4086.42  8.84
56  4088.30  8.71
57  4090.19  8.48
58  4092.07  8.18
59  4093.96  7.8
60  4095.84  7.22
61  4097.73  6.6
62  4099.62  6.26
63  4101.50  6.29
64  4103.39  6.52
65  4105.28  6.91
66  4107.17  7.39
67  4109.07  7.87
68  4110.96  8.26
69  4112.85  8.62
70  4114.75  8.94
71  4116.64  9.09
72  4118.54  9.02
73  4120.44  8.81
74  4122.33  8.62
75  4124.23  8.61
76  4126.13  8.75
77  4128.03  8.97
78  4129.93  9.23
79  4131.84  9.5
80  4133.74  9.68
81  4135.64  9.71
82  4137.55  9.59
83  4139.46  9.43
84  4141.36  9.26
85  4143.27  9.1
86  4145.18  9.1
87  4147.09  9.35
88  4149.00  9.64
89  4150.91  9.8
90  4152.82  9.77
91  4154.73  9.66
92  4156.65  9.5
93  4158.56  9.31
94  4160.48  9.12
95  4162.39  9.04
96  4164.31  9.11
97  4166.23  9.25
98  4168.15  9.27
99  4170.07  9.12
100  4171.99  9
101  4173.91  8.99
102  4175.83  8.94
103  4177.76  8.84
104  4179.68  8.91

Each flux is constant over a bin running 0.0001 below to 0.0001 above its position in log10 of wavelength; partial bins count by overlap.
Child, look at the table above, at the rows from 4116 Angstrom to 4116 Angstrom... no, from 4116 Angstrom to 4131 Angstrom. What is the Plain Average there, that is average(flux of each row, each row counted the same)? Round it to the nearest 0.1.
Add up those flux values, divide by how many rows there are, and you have 8.9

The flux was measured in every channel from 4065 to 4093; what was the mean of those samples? 9.0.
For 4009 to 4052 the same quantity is 10.2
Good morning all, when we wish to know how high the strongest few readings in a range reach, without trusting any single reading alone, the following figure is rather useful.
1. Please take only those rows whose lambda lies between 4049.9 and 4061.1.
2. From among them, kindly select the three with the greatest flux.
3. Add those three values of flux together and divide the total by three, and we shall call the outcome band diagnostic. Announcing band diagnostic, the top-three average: 10.0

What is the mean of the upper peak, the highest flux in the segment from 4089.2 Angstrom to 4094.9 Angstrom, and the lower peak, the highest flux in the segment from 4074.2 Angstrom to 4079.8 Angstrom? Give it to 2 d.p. 8.61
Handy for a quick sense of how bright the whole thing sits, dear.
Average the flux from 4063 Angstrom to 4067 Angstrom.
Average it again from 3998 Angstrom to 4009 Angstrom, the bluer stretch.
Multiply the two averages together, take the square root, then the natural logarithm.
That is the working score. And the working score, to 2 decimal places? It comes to 2.29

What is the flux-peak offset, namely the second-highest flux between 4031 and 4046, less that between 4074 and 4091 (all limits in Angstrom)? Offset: 2.2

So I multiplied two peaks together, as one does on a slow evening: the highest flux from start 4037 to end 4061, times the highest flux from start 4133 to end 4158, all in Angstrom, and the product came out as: 109.8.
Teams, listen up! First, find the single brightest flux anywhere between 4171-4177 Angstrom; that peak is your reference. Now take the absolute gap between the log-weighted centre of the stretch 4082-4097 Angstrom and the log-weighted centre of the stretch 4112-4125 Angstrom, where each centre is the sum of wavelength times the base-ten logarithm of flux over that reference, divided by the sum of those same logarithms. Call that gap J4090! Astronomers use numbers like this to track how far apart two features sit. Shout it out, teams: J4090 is 27.0 Angstrom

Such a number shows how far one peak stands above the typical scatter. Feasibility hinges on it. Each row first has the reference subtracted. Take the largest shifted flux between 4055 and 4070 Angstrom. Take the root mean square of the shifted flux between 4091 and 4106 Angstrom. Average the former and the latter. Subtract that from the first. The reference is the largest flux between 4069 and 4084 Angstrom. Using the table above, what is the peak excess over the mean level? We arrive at -1.4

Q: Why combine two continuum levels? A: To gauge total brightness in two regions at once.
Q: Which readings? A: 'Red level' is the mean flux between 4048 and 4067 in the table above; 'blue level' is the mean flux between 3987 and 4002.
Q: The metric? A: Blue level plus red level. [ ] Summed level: 19.6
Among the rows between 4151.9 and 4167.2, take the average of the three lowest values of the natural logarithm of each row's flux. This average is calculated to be 2.21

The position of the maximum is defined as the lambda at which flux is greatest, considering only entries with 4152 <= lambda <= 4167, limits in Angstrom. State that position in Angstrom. 4152.82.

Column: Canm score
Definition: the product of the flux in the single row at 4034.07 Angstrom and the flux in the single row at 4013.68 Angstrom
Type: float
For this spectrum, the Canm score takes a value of 103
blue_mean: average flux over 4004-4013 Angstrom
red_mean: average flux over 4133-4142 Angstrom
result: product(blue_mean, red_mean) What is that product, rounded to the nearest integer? 96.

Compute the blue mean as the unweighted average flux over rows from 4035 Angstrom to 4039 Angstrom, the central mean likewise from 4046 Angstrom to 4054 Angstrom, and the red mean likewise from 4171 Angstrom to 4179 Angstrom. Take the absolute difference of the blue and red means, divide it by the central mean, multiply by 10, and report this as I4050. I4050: 2.1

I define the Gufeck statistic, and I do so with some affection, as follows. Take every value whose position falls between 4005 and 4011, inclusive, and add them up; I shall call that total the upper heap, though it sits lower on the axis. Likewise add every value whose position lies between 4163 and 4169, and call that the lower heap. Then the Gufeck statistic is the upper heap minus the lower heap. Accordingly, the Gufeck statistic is 3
